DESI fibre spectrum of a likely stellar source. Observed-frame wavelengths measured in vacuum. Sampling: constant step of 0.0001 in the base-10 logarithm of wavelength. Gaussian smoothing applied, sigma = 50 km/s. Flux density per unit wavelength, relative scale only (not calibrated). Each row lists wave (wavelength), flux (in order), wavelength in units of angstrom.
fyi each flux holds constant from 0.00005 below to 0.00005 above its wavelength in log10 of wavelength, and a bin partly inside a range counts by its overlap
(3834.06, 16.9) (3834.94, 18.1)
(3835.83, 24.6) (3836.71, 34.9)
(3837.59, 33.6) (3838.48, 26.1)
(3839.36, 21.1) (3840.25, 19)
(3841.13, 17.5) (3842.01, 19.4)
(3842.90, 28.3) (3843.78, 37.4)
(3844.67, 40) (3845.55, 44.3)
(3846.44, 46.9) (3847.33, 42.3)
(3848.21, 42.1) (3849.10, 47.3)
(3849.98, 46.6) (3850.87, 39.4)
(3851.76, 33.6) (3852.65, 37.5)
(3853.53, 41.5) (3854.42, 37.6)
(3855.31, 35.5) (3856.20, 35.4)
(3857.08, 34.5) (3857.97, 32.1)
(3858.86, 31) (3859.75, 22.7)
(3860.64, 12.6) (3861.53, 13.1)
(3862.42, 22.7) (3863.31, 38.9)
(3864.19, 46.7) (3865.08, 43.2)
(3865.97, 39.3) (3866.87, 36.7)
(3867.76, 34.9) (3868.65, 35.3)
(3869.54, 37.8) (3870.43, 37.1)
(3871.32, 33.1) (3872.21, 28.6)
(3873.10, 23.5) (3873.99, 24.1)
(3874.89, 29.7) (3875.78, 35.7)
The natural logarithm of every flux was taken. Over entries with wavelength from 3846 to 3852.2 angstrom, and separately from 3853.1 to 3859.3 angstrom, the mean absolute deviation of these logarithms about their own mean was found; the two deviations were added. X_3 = 0.16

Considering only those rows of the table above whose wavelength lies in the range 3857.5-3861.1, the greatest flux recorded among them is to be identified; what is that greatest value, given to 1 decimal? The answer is 32.1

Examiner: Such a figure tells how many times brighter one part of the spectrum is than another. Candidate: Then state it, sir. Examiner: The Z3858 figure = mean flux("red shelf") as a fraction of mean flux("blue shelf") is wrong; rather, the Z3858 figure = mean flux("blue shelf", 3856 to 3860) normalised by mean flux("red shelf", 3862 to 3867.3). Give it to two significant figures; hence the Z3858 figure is 0.82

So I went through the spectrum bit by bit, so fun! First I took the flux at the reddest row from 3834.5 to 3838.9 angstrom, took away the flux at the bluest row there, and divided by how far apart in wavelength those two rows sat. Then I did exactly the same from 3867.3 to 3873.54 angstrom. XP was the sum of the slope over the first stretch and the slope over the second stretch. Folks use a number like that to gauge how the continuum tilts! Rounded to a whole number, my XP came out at 0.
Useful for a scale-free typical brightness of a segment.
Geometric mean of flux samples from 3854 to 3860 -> 32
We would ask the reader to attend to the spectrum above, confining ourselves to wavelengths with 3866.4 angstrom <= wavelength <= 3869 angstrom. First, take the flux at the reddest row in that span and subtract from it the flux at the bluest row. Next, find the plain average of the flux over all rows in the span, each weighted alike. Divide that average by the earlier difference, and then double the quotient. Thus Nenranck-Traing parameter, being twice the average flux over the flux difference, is -51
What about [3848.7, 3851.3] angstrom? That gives -11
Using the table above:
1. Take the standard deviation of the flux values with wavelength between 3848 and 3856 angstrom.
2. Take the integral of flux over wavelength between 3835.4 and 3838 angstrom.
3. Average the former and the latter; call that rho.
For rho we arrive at 43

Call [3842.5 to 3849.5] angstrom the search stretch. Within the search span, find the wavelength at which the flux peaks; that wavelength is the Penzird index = 3849.10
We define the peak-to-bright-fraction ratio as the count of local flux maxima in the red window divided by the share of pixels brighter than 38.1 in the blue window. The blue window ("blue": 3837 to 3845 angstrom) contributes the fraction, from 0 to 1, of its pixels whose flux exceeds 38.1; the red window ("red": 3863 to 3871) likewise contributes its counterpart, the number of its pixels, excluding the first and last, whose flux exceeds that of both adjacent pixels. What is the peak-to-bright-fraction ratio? 18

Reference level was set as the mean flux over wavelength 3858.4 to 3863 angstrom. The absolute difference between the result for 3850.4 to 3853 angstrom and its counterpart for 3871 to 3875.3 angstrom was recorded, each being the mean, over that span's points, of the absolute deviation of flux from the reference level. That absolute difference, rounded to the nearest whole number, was 9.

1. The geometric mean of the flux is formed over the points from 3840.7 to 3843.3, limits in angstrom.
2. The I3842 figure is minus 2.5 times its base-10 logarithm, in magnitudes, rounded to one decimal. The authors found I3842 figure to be -3.3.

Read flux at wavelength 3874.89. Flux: 29.7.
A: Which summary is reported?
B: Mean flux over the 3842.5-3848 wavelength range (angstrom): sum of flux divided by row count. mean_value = 40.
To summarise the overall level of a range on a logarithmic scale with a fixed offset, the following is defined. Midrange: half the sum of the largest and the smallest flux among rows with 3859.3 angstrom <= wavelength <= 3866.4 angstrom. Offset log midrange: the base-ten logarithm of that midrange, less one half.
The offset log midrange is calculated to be 0.97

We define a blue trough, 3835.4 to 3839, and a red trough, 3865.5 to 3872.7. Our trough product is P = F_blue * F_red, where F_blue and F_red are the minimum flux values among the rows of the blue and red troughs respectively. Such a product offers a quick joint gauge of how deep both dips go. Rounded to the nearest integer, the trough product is 704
